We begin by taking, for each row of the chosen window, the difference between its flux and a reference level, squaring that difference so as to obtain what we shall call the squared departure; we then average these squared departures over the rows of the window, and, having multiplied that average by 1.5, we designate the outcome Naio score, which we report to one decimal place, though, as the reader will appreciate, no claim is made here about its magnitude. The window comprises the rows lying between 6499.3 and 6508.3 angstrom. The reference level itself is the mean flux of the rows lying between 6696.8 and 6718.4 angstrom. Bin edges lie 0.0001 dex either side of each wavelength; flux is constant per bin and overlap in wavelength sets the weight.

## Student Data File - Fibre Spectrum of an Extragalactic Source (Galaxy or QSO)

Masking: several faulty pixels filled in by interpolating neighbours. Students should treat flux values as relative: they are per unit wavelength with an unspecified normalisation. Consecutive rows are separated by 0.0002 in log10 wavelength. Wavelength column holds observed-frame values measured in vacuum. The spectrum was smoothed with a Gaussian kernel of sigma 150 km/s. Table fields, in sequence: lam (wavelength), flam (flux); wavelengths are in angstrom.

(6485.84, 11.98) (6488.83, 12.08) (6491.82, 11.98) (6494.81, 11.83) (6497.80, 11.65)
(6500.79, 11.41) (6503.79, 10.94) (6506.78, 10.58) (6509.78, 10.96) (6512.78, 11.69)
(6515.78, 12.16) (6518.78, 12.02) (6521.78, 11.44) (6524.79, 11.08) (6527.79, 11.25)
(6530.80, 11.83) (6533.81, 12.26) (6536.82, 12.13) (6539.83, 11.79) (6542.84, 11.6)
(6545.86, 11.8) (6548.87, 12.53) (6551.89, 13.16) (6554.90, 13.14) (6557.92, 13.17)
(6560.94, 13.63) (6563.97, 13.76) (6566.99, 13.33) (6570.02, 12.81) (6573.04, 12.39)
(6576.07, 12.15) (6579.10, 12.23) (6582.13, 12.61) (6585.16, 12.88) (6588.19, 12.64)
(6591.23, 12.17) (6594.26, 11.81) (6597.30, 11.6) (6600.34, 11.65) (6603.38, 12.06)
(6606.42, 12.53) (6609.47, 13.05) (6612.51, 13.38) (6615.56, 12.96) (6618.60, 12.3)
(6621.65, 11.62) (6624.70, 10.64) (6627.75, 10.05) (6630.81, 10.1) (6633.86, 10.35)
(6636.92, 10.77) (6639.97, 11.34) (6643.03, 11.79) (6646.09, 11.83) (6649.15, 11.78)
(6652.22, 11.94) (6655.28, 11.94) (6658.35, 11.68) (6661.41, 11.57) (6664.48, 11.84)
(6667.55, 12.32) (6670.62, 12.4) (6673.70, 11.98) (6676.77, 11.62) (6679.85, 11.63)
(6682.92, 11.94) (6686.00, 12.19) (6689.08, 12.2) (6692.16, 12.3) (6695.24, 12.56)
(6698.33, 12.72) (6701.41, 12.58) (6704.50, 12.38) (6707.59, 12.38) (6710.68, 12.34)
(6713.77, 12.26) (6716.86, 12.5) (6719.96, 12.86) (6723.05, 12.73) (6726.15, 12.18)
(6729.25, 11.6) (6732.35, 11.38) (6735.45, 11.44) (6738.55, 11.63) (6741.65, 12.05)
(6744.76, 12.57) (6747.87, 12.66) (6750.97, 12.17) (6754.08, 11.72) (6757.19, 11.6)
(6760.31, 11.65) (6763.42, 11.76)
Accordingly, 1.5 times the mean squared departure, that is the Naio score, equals 3.4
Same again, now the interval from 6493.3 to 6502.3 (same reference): 1.1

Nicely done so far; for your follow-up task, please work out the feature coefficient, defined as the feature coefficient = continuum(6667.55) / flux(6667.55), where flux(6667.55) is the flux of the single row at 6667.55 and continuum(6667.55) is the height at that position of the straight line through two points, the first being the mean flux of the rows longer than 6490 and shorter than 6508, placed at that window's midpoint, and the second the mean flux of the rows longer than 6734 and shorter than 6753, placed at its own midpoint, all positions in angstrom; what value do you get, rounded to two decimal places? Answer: 0.96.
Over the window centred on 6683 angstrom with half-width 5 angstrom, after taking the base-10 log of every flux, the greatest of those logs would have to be 1.09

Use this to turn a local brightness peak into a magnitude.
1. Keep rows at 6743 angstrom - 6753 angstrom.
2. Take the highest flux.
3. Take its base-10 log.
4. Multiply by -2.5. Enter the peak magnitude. -2.76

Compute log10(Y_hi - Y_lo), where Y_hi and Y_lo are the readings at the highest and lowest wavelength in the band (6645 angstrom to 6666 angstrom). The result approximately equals -2.0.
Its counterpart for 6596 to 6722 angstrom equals 0.1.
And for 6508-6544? -0.2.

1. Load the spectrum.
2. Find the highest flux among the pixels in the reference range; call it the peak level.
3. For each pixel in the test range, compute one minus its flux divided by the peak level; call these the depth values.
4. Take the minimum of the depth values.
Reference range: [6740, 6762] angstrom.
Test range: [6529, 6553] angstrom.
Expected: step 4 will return -0.04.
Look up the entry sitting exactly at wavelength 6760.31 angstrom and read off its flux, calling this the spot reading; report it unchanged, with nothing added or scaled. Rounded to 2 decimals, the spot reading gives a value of 11.65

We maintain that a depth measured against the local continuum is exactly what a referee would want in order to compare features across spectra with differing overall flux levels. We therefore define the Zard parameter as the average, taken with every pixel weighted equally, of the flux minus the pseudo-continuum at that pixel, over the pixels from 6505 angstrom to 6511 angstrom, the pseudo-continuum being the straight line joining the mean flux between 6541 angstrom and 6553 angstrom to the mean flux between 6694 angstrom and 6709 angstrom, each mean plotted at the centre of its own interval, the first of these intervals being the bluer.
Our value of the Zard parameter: -1.4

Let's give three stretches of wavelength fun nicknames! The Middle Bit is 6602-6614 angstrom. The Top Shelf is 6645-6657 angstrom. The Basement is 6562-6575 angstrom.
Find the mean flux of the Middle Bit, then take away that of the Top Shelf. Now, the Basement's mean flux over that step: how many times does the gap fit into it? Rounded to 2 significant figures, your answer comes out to 15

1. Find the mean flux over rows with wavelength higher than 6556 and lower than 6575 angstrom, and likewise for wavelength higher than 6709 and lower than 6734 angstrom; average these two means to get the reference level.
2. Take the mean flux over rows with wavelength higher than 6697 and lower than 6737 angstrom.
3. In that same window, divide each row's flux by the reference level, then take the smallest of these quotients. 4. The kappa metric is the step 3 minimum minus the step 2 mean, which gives -11.4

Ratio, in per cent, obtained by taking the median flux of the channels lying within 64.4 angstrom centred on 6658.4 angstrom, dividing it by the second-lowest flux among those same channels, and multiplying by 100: 117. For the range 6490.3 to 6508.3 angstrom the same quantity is 105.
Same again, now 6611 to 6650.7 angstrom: 115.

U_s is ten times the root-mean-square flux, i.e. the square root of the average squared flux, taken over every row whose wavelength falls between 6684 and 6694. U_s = 122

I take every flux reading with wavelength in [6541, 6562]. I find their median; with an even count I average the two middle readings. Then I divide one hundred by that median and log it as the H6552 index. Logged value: 7.6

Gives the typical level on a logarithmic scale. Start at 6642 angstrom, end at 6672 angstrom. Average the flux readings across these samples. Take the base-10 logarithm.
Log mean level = 1.08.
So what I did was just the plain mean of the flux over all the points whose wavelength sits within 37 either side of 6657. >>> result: 11.58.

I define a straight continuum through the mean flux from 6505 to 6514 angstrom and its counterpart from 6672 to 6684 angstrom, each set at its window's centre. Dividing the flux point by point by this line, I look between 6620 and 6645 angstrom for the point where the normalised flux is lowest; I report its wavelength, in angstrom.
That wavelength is 6627.75 angstrom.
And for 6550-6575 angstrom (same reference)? 6573.04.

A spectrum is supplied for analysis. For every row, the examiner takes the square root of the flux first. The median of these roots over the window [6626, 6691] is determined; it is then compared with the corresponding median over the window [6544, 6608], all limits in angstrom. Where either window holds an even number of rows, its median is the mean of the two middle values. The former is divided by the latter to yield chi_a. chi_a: 0.97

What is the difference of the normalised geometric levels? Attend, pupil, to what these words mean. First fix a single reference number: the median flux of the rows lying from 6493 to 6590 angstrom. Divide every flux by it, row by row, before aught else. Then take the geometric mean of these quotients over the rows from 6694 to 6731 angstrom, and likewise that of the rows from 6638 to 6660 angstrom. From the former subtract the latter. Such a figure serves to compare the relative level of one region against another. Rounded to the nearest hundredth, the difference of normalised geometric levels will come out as 0.05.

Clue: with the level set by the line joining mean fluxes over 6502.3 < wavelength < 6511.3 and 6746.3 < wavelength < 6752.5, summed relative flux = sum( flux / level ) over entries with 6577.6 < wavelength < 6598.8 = 8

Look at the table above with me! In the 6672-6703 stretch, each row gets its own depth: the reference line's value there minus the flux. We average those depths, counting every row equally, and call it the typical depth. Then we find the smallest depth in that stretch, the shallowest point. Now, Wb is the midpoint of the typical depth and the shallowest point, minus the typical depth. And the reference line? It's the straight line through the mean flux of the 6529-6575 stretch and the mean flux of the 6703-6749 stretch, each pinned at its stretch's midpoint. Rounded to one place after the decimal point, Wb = -0.3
